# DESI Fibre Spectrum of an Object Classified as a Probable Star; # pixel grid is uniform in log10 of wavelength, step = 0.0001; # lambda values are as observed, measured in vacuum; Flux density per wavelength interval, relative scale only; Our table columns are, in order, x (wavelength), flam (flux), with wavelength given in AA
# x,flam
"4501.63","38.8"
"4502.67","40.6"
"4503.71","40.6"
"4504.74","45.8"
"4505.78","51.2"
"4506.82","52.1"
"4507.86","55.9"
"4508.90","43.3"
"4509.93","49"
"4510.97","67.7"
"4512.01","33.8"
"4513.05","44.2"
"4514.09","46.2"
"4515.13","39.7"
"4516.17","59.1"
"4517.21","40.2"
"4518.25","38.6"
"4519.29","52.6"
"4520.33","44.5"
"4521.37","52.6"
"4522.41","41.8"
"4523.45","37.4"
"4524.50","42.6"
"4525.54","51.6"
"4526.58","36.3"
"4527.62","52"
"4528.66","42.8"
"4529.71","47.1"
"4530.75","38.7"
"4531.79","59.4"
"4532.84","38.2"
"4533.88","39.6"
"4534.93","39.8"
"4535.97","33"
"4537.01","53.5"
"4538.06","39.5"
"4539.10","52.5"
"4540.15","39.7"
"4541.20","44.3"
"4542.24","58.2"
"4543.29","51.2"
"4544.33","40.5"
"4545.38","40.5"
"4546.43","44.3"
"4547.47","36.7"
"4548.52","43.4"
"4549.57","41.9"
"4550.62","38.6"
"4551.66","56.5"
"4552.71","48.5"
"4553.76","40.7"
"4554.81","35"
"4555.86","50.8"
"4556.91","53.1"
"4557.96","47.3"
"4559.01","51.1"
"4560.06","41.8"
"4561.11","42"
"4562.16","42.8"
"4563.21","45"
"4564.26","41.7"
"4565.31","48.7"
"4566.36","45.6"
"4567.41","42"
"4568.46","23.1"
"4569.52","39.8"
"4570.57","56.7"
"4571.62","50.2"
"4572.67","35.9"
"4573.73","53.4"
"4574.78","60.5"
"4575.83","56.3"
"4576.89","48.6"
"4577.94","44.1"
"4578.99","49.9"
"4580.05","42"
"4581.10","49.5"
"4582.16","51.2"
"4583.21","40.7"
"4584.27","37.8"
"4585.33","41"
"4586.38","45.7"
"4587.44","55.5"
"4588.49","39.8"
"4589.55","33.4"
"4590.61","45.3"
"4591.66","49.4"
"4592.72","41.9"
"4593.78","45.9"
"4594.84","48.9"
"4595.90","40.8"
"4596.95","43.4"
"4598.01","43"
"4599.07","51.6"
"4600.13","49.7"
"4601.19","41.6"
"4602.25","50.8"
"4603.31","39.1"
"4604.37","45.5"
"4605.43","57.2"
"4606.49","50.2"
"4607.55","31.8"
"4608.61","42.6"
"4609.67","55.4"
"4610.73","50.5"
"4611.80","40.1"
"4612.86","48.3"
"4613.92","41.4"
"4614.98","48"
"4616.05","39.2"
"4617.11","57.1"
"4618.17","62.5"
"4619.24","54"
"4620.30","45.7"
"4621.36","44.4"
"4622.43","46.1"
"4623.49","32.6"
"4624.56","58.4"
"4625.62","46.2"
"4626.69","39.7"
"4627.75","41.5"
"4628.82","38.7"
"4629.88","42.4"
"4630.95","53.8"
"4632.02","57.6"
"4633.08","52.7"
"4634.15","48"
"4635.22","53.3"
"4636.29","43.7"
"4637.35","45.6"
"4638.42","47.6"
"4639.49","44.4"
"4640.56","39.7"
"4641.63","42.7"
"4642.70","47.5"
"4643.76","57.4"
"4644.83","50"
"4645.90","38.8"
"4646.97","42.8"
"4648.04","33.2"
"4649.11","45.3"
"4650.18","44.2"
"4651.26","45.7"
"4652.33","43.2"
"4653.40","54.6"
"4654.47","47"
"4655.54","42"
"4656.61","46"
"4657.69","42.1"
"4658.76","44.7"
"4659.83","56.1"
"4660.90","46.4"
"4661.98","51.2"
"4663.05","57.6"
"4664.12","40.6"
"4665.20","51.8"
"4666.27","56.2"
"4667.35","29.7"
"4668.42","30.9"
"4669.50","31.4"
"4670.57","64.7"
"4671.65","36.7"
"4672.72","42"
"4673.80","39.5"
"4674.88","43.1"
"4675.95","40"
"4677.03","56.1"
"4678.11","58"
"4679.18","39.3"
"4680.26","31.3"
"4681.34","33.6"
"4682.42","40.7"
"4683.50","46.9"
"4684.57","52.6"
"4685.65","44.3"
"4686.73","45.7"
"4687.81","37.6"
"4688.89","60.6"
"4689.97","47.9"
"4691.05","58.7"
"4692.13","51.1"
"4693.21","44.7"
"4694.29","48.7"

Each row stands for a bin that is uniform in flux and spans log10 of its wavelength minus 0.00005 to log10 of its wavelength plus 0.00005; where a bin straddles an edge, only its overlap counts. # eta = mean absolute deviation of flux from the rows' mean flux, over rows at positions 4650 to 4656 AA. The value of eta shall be 3.1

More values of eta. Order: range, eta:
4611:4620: 6.8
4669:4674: 8.7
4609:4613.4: 4.4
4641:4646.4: 5.2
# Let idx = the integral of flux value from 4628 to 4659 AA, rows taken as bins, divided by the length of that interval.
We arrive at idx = 46.0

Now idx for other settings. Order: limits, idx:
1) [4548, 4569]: 44.0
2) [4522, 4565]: 44.5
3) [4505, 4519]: 47.8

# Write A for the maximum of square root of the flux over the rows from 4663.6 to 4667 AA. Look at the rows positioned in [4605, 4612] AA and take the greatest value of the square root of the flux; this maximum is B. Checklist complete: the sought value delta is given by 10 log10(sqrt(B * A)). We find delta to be 8.77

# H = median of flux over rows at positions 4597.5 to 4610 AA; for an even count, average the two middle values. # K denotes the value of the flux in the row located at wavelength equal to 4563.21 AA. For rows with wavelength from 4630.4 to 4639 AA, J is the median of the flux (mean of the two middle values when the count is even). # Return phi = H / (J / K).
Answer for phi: 43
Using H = 48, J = 50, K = 45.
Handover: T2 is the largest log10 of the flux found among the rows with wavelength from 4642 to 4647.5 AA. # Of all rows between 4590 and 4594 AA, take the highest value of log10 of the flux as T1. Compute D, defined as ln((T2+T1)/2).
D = 0.546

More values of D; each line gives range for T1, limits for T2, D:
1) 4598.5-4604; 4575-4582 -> 0.549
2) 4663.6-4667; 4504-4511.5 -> 0.582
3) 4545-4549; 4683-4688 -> 0.521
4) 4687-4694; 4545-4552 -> 0.569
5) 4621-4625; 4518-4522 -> 0.556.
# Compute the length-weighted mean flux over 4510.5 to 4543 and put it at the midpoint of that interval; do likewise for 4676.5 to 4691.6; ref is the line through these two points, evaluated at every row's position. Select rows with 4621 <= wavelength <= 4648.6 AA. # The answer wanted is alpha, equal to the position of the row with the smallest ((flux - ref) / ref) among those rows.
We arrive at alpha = 4623.49 AA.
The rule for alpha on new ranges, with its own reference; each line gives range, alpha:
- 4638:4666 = 4648.04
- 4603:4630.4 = 4607.55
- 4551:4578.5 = 4568.46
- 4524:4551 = 4535.97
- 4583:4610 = 4607.55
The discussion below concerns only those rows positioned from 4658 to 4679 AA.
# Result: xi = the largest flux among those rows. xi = 64.7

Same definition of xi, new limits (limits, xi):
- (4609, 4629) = 62.5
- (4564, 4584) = 60.5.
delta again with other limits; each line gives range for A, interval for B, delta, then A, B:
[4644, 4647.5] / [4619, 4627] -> 8.66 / 7.07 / 7.6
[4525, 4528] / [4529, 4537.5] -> 8.72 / 7.21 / 7.7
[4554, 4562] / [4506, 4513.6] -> 8.89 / 7.29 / 8.2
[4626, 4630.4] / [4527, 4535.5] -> 8.50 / 6.51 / 7.7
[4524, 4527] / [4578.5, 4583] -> 8.55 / 7.18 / 7.2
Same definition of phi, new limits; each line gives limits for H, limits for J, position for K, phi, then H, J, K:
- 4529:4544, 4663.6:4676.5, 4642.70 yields 50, 42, 40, 47.5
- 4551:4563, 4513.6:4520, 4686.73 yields 50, 47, 43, 45.7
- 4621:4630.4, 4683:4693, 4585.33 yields 36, 42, 48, 41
